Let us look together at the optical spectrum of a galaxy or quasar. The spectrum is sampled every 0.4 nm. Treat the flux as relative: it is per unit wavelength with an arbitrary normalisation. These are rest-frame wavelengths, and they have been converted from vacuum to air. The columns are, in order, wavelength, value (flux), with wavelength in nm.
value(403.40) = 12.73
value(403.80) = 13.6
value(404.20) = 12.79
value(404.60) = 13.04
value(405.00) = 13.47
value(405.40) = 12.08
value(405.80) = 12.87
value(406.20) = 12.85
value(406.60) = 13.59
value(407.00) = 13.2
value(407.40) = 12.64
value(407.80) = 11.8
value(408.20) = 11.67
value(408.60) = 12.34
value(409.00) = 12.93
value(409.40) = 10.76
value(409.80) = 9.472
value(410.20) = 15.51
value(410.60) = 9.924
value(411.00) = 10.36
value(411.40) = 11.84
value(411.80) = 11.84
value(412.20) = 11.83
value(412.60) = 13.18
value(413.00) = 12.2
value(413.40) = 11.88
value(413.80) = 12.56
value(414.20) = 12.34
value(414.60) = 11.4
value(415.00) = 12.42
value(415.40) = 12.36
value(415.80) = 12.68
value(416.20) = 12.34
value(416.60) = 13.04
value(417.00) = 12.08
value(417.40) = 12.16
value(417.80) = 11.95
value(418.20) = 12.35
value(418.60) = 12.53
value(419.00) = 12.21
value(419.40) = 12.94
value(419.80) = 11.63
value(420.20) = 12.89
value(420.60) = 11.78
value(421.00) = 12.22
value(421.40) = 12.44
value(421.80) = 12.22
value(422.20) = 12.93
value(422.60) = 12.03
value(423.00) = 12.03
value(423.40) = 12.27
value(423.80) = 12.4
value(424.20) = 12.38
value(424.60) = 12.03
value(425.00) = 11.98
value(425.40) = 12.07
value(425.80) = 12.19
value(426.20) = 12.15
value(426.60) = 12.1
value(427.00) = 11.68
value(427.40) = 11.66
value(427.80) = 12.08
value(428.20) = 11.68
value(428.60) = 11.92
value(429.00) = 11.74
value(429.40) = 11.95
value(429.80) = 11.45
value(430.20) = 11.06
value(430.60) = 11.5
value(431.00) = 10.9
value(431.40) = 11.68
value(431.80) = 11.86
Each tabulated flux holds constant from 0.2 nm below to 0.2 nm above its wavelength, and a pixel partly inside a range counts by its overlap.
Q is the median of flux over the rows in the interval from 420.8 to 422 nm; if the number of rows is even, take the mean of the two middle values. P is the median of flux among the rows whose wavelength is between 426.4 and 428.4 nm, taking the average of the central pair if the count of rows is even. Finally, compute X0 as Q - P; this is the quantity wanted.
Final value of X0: 0.54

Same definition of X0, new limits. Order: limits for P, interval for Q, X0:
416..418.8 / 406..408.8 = 0.30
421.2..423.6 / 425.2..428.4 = -0.17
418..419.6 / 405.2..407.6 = 0.42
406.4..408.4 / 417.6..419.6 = -0.29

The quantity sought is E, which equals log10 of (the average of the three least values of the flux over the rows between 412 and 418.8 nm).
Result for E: 1.07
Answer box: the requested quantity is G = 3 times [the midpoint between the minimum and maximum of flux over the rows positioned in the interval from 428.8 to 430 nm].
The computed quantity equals 35.1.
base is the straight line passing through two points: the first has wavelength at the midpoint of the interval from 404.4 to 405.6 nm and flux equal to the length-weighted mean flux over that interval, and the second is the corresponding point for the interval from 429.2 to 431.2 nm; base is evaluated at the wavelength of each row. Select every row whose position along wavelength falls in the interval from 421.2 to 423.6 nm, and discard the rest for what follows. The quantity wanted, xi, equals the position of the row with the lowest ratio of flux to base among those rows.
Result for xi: 422.60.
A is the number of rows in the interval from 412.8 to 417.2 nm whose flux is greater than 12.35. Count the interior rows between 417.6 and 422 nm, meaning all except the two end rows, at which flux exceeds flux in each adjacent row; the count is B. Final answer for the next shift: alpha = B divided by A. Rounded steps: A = 5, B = 4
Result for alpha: 0.80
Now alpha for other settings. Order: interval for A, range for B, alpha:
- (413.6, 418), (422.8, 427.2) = 0.40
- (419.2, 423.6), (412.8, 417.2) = 1.00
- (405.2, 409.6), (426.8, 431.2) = 0.67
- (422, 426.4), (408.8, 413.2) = 0.67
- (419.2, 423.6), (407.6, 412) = 0.50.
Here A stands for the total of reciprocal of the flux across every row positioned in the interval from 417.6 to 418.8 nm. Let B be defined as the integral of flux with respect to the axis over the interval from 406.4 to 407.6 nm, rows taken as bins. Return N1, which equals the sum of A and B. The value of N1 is 16.0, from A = 0.244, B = 15.8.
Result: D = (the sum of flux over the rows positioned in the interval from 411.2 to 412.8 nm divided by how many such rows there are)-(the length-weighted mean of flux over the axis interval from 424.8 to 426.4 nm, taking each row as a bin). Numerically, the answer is 0.1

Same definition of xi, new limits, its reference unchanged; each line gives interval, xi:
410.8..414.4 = 411.00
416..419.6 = 417.80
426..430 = 429.80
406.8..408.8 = 408.20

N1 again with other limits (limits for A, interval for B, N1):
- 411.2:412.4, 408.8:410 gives 13.5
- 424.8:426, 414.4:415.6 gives 14.7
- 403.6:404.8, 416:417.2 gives 15.2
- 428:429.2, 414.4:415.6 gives 14.7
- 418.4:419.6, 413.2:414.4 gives 15.0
